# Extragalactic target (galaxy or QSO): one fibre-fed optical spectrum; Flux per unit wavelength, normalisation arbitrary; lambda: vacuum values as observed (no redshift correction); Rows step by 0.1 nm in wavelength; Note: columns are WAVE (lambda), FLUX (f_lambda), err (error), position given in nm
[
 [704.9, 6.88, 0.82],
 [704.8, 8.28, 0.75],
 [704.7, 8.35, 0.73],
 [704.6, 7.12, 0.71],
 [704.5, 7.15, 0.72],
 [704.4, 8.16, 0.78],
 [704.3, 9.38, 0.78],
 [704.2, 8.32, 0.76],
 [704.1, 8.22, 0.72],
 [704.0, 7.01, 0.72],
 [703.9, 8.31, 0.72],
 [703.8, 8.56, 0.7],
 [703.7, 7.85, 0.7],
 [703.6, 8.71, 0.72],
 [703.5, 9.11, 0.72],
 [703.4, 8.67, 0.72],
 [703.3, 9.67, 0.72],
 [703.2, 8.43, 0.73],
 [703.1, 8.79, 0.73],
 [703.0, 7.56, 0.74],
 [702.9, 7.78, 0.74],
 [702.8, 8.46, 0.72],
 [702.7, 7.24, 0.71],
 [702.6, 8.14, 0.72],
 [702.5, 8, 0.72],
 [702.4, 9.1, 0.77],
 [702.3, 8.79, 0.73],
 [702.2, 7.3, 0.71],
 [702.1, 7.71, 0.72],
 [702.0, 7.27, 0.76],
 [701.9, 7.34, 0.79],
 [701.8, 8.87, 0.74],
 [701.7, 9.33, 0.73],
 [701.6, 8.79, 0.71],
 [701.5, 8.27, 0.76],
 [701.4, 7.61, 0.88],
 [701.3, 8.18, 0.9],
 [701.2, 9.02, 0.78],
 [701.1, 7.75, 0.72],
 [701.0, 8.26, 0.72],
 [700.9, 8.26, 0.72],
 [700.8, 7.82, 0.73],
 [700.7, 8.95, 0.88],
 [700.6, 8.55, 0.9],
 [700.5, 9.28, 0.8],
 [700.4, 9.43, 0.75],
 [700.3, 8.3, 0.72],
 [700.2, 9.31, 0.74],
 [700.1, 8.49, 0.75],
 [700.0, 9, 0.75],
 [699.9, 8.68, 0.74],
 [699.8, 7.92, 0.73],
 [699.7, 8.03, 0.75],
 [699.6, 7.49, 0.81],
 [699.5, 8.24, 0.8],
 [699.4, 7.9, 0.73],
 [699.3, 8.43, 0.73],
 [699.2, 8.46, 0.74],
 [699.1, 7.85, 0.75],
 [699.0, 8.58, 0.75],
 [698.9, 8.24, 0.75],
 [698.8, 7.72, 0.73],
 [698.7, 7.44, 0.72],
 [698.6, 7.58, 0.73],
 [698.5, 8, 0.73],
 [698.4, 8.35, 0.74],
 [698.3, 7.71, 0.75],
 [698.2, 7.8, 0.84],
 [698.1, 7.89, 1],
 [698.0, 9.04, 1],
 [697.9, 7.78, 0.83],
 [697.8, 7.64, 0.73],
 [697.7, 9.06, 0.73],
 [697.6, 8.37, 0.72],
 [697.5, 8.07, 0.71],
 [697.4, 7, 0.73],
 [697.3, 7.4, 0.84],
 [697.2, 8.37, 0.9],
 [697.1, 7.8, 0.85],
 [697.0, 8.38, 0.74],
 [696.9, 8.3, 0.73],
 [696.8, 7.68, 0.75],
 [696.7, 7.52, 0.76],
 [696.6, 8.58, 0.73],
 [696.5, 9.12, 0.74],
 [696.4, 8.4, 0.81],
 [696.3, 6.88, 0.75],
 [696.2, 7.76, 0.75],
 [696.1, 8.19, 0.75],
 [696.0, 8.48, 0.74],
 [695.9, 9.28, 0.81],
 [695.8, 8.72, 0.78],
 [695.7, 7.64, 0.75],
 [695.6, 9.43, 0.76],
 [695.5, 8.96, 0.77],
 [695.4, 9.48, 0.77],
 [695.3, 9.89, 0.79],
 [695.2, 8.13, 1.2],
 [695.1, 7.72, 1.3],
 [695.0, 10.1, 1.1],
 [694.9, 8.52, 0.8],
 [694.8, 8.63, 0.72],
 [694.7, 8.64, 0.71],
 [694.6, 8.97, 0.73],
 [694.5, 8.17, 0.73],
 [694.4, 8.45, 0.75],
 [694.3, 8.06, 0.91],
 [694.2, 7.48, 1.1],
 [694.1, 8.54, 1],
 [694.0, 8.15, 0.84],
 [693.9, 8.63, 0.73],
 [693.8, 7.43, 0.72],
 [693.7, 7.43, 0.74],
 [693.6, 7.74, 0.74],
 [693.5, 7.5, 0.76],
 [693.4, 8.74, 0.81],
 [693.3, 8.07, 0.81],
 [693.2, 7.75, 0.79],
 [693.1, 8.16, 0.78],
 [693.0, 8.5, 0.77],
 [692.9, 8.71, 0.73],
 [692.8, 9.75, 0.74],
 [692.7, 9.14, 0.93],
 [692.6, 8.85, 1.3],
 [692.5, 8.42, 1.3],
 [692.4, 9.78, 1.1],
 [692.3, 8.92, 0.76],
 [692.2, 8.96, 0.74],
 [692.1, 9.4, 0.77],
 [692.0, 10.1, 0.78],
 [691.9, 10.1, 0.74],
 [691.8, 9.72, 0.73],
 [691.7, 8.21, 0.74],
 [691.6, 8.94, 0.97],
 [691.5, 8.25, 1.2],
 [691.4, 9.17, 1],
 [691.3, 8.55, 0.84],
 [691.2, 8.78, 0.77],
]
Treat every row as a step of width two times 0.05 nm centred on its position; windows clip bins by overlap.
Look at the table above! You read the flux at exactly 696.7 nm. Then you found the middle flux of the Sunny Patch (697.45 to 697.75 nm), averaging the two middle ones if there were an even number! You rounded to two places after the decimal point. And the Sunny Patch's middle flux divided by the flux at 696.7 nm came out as 1.11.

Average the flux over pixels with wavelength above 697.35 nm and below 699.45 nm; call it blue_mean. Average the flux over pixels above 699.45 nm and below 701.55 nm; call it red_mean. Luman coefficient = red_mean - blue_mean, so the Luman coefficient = 0.38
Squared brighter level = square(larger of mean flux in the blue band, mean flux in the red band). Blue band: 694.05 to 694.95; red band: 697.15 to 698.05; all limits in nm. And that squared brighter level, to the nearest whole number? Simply 70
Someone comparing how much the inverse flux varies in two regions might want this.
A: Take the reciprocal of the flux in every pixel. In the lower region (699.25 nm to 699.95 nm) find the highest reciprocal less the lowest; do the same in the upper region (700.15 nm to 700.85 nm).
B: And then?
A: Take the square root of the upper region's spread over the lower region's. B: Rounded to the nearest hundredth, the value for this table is 1.09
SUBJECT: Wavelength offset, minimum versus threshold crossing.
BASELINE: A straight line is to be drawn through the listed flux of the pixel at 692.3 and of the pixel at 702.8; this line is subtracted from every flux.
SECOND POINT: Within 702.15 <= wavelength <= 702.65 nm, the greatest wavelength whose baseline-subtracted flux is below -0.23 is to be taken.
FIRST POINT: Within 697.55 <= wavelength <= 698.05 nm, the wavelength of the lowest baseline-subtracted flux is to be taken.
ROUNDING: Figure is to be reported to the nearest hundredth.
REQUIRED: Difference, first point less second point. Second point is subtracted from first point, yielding -4.80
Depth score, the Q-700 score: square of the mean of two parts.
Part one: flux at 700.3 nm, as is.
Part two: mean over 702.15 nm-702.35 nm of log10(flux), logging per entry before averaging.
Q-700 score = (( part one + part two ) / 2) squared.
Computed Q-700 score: 21.2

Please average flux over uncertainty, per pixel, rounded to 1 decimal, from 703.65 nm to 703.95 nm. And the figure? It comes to 11.7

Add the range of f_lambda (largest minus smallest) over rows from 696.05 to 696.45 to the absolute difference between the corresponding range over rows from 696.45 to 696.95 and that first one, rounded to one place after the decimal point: 1.6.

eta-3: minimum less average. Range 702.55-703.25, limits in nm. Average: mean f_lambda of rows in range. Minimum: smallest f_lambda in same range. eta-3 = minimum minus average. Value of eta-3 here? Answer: -0.82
